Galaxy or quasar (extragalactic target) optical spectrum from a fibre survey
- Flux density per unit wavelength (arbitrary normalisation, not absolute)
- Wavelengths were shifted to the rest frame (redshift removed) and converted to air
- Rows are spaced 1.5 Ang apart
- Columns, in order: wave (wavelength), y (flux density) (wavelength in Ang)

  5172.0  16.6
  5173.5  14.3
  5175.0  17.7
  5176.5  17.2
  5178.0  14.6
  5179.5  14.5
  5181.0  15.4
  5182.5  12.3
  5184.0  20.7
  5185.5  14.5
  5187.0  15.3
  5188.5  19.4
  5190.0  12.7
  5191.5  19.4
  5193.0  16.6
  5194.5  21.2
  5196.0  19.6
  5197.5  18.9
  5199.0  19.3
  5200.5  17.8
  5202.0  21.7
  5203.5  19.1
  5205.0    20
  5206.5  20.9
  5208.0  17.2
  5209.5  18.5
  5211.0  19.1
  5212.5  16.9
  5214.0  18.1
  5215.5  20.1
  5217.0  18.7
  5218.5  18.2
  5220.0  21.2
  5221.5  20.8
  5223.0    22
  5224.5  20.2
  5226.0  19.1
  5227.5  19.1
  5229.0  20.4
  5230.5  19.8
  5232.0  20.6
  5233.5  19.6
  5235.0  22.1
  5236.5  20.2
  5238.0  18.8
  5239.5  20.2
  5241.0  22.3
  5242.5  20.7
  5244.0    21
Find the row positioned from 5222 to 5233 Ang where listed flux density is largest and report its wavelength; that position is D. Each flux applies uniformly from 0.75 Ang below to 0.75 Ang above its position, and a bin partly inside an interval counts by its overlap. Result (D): 5223.0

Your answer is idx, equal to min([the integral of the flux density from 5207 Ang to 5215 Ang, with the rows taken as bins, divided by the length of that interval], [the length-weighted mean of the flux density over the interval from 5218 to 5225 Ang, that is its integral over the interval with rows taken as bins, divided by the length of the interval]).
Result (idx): 18.1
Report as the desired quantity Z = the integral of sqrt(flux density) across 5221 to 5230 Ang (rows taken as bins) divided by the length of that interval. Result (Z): 4.50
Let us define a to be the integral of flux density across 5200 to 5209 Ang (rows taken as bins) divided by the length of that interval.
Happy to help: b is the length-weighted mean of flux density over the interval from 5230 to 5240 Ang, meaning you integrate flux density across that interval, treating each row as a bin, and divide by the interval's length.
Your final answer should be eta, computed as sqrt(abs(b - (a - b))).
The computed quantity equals 4.6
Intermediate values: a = 19.5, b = 20.2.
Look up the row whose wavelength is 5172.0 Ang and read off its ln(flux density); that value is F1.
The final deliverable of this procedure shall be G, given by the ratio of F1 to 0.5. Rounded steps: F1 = 2.81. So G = 5.62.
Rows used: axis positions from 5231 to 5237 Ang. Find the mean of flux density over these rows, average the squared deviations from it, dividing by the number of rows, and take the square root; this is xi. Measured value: 0.9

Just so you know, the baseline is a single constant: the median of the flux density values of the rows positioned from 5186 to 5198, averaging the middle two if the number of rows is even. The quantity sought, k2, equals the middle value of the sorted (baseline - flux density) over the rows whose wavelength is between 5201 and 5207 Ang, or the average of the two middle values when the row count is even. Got -1.3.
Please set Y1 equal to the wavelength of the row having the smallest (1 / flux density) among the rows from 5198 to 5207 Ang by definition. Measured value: 5202.0 Ang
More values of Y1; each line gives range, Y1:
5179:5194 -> 5184.0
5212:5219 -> 5215.5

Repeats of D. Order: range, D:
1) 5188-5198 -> 5194.5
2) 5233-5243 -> 5241.0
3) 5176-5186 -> 5184.0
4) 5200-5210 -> 5202.0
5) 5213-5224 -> 5223.0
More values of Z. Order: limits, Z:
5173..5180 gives 3.96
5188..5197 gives 4.24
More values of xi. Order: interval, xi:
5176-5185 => 2.6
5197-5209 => 1.4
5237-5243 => 1.3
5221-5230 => 1.0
